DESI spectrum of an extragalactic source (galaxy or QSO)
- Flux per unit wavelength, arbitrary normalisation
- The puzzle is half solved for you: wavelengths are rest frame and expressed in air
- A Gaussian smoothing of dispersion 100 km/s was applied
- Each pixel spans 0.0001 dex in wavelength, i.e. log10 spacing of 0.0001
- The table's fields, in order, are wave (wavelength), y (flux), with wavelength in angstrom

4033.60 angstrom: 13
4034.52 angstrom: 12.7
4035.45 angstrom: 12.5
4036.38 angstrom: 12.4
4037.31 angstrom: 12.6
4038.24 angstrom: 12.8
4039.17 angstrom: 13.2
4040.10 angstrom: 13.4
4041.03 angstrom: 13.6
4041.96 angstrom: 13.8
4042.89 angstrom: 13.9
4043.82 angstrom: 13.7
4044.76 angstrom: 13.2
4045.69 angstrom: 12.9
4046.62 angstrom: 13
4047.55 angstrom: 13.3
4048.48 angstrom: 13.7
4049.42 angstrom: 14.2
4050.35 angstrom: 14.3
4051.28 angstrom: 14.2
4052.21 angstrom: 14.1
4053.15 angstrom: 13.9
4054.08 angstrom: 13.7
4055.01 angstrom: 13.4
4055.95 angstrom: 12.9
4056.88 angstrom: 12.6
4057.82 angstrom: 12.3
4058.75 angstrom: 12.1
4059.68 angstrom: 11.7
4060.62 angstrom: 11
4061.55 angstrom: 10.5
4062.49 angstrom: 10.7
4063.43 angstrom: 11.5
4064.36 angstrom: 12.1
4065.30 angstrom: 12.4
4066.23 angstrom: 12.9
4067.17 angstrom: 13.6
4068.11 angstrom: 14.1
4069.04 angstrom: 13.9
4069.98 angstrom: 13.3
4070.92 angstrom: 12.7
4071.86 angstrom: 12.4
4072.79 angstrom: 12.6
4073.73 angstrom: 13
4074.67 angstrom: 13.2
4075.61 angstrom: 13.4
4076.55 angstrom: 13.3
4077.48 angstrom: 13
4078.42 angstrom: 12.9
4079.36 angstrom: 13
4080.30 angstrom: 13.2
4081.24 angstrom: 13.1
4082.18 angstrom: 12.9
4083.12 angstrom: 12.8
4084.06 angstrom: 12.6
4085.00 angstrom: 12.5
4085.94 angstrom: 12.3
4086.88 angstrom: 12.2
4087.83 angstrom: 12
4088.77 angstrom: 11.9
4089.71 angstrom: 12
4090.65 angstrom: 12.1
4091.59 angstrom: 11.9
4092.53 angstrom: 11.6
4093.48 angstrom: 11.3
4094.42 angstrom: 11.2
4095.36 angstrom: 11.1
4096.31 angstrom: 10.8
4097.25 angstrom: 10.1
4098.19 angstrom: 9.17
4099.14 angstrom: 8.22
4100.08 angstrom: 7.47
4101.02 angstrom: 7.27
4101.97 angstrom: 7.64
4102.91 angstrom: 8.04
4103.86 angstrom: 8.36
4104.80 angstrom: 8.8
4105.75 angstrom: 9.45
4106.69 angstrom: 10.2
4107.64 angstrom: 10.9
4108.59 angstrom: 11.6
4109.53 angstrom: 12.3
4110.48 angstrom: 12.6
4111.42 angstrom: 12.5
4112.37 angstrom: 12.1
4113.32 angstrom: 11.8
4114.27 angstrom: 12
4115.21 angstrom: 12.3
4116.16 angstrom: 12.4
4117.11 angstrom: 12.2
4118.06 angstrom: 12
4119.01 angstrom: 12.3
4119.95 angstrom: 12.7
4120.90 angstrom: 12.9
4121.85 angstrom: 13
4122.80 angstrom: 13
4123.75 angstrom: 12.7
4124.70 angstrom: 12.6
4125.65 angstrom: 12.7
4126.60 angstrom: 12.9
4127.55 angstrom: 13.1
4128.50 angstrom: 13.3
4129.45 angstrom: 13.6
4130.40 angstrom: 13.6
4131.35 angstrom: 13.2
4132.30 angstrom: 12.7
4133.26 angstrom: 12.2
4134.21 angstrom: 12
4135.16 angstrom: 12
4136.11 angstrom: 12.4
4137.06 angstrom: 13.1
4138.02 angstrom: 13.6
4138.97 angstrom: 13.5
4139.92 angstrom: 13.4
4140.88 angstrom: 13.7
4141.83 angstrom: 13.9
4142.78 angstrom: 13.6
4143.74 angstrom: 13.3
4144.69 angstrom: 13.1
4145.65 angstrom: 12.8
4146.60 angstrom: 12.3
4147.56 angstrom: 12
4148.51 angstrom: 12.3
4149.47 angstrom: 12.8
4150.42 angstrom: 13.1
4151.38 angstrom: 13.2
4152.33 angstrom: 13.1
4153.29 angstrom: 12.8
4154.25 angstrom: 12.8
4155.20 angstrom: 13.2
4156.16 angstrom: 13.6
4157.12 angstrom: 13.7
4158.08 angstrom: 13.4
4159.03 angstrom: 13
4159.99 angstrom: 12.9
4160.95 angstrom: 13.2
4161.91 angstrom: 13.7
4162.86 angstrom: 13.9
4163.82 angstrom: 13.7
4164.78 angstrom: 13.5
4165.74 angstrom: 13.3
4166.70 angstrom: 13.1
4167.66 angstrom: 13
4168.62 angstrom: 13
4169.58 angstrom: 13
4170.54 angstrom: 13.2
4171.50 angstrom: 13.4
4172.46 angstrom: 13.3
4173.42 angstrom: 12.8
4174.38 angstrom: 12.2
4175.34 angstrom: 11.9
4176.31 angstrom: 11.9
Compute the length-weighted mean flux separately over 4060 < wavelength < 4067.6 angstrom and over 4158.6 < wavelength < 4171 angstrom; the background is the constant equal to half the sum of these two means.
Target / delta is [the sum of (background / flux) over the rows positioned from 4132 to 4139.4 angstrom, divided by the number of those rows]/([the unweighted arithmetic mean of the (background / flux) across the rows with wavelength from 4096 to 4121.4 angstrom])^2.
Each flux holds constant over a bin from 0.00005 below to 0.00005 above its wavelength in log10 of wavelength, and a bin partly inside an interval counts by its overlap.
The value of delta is 0.67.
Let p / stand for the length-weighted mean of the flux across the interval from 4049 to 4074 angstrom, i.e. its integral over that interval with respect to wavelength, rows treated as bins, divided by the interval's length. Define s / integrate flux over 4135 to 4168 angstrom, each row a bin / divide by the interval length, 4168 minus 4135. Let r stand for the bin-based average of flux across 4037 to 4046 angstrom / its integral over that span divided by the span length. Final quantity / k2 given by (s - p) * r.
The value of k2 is 4.5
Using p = 12.8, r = 13.3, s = 13.2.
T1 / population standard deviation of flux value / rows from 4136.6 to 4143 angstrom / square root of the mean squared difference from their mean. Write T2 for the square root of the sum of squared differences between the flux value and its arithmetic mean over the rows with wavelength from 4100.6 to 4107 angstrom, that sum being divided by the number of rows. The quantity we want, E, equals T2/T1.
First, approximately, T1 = 0.23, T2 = 1.0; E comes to 4.1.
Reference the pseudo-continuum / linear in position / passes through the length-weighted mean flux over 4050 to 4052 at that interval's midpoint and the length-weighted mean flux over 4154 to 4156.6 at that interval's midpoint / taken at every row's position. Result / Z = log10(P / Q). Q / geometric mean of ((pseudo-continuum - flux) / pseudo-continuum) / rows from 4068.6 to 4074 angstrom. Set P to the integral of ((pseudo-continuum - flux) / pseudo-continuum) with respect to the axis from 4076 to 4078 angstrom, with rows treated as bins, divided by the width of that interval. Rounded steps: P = 0.062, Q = 0.064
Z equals 0.0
